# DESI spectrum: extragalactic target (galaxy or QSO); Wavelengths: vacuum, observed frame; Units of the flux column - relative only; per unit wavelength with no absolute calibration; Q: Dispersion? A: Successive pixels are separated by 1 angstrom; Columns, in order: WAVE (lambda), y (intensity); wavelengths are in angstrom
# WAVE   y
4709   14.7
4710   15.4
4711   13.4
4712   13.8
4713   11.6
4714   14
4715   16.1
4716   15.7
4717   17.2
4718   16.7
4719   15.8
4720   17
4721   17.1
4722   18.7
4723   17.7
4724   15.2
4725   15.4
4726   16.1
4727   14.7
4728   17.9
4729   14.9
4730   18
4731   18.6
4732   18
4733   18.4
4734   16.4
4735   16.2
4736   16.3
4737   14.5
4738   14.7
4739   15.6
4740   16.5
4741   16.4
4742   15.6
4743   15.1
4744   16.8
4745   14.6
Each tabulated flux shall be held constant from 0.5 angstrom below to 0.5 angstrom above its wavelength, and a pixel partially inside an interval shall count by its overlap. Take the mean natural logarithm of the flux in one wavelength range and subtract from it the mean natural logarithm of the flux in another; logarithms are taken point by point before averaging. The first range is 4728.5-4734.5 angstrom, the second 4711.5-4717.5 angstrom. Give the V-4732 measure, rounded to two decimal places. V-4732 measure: 0.17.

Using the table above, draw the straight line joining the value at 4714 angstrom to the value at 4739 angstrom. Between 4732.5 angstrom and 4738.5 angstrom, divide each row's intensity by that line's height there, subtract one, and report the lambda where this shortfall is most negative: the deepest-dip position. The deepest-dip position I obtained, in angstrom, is 4737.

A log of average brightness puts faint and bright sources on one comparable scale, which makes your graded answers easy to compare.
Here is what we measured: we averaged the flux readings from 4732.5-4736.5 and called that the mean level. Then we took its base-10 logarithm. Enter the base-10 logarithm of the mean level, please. 1.23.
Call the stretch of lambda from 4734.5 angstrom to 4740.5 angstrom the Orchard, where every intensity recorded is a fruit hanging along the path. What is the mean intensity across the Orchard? 15.6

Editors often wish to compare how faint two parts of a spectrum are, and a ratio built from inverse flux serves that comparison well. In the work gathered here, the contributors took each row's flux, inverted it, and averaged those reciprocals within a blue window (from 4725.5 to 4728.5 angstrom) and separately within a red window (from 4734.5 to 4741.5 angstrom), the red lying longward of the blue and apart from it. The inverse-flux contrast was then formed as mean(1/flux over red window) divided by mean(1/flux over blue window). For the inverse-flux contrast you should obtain 1.03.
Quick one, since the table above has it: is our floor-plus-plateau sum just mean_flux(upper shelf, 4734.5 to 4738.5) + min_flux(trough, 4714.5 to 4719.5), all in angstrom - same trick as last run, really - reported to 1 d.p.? 31.1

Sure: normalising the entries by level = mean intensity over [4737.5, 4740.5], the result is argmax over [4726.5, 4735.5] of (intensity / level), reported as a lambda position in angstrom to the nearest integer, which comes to 4731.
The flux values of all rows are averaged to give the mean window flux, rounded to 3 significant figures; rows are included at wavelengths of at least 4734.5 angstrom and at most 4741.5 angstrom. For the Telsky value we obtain 15.7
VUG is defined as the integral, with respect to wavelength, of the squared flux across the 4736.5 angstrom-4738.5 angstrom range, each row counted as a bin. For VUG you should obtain 426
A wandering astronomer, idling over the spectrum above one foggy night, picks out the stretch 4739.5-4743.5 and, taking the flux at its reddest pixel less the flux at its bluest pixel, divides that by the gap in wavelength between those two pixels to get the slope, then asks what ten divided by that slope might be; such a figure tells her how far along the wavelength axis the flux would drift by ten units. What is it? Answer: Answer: -21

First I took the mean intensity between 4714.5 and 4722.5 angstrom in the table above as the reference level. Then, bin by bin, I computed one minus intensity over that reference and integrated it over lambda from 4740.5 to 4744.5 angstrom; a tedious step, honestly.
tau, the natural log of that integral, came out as -1.6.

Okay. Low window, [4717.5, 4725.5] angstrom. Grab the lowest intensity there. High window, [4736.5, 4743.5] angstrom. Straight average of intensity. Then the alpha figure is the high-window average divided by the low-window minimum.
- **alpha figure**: 1.02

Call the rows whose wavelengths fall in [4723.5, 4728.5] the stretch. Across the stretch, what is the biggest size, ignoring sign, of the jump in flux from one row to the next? 3.2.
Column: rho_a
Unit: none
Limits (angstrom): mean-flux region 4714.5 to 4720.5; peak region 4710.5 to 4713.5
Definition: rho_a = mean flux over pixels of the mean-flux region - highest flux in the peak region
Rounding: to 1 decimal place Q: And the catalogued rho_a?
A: 2.6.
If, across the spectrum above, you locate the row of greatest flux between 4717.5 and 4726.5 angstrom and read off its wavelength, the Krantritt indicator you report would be 4722 angstrom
